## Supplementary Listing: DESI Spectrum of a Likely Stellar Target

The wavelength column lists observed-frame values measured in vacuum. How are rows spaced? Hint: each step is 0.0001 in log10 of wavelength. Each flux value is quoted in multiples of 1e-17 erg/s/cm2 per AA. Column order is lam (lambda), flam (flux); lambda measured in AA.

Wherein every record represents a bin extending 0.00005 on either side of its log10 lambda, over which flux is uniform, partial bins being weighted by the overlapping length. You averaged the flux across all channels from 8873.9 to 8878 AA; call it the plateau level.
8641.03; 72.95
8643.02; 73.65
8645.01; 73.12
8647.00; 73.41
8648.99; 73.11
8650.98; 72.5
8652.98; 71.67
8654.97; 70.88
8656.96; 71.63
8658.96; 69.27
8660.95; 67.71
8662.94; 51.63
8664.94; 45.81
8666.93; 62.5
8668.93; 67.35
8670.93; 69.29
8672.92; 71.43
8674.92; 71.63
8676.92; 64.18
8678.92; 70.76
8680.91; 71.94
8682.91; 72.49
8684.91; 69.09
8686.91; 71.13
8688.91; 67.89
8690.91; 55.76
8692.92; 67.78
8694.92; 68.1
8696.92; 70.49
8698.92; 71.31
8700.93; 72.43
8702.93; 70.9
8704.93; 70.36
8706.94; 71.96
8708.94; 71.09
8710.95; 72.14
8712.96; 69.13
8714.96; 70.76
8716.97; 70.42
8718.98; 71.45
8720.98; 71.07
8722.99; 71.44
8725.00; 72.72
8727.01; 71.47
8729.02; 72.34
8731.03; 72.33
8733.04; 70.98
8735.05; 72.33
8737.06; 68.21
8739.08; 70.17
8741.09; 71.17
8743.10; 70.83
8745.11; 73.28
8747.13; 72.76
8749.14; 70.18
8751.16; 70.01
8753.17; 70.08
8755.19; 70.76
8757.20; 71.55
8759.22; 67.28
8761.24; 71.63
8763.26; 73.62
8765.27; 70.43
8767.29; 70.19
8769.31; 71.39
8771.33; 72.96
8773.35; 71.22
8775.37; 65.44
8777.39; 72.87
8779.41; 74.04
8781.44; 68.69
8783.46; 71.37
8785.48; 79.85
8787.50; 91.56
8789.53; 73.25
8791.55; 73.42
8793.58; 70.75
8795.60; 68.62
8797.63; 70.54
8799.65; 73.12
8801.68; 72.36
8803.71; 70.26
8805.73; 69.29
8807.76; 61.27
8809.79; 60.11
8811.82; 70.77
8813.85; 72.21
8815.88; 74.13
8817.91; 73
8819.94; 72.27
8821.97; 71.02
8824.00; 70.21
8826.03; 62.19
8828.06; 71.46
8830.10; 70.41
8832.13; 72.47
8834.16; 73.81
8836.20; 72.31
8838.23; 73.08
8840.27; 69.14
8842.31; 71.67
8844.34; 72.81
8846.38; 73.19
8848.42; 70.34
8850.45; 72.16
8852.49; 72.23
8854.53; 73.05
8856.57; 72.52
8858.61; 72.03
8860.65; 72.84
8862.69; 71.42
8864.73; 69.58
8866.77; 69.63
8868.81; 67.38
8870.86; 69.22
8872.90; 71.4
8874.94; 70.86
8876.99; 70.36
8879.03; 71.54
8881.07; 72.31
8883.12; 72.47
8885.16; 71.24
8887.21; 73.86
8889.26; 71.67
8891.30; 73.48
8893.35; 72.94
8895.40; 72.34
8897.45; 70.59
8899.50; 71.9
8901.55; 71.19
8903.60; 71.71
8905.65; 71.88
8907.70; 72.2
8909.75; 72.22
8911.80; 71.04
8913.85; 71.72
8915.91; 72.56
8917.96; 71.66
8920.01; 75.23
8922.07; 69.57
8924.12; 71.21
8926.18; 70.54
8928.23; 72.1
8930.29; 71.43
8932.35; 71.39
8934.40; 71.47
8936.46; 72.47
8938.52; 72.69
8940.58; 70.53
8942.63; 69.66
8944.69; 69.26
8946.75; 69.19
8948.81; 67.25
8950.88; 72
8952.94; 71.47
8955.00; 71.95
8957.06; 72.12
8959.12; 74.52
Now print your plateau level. 70.6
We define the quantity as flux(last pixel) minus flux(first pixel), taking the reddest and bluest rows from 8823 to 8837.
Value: 2.1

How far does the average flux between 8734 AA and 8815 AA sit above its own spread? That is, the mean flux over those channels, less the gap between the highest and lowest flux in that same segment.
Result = 40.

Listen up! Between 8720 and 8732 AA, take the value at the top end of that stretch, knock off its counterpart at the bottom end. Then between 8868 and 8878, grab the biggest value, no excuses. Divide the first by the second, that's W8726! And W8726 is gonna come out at 0.02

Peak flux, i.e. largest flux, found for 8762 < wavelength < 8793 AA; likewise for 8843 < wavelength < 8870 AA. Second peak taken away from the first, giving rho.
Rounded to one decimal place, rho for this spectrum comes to 18.4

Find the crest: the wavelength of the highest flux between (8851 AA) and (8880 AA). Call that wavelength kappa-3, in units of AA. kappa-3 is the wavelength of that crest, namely 8854.53 AA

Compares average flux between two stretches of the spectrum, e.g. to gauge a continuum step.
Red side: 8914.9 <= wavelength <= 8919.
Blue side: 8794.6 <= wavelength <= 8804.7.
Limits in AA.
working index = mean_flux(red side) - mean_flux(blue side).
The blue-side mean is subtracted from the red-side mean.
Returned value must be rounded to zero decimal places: 1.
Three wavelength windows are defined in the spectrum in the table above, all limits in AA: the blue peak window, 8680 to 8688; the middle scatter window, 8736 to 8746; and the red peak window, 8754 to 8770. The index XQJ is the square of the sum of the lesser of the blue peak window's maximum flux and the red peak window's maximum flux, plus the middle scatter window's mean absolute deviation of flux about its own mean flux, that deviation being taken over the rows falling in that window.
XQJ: 5435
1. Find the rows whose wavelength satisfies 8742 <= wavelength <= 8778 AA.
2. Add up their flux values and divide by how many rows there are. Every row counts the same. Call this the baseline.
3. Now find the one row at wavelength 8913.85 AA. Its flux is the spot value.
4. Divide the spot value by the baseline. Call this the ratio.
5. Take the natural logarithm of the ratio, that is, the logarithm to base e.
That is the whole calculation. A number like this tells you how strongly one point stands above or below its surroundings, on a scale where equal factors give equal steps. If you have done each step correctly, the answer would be 0.011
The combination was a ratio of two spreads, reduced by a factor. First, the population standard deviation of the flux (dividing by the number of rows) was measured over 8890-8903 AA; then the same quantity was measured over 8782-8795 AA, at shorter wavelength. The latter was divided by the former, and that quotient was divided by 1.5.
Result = 4.9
